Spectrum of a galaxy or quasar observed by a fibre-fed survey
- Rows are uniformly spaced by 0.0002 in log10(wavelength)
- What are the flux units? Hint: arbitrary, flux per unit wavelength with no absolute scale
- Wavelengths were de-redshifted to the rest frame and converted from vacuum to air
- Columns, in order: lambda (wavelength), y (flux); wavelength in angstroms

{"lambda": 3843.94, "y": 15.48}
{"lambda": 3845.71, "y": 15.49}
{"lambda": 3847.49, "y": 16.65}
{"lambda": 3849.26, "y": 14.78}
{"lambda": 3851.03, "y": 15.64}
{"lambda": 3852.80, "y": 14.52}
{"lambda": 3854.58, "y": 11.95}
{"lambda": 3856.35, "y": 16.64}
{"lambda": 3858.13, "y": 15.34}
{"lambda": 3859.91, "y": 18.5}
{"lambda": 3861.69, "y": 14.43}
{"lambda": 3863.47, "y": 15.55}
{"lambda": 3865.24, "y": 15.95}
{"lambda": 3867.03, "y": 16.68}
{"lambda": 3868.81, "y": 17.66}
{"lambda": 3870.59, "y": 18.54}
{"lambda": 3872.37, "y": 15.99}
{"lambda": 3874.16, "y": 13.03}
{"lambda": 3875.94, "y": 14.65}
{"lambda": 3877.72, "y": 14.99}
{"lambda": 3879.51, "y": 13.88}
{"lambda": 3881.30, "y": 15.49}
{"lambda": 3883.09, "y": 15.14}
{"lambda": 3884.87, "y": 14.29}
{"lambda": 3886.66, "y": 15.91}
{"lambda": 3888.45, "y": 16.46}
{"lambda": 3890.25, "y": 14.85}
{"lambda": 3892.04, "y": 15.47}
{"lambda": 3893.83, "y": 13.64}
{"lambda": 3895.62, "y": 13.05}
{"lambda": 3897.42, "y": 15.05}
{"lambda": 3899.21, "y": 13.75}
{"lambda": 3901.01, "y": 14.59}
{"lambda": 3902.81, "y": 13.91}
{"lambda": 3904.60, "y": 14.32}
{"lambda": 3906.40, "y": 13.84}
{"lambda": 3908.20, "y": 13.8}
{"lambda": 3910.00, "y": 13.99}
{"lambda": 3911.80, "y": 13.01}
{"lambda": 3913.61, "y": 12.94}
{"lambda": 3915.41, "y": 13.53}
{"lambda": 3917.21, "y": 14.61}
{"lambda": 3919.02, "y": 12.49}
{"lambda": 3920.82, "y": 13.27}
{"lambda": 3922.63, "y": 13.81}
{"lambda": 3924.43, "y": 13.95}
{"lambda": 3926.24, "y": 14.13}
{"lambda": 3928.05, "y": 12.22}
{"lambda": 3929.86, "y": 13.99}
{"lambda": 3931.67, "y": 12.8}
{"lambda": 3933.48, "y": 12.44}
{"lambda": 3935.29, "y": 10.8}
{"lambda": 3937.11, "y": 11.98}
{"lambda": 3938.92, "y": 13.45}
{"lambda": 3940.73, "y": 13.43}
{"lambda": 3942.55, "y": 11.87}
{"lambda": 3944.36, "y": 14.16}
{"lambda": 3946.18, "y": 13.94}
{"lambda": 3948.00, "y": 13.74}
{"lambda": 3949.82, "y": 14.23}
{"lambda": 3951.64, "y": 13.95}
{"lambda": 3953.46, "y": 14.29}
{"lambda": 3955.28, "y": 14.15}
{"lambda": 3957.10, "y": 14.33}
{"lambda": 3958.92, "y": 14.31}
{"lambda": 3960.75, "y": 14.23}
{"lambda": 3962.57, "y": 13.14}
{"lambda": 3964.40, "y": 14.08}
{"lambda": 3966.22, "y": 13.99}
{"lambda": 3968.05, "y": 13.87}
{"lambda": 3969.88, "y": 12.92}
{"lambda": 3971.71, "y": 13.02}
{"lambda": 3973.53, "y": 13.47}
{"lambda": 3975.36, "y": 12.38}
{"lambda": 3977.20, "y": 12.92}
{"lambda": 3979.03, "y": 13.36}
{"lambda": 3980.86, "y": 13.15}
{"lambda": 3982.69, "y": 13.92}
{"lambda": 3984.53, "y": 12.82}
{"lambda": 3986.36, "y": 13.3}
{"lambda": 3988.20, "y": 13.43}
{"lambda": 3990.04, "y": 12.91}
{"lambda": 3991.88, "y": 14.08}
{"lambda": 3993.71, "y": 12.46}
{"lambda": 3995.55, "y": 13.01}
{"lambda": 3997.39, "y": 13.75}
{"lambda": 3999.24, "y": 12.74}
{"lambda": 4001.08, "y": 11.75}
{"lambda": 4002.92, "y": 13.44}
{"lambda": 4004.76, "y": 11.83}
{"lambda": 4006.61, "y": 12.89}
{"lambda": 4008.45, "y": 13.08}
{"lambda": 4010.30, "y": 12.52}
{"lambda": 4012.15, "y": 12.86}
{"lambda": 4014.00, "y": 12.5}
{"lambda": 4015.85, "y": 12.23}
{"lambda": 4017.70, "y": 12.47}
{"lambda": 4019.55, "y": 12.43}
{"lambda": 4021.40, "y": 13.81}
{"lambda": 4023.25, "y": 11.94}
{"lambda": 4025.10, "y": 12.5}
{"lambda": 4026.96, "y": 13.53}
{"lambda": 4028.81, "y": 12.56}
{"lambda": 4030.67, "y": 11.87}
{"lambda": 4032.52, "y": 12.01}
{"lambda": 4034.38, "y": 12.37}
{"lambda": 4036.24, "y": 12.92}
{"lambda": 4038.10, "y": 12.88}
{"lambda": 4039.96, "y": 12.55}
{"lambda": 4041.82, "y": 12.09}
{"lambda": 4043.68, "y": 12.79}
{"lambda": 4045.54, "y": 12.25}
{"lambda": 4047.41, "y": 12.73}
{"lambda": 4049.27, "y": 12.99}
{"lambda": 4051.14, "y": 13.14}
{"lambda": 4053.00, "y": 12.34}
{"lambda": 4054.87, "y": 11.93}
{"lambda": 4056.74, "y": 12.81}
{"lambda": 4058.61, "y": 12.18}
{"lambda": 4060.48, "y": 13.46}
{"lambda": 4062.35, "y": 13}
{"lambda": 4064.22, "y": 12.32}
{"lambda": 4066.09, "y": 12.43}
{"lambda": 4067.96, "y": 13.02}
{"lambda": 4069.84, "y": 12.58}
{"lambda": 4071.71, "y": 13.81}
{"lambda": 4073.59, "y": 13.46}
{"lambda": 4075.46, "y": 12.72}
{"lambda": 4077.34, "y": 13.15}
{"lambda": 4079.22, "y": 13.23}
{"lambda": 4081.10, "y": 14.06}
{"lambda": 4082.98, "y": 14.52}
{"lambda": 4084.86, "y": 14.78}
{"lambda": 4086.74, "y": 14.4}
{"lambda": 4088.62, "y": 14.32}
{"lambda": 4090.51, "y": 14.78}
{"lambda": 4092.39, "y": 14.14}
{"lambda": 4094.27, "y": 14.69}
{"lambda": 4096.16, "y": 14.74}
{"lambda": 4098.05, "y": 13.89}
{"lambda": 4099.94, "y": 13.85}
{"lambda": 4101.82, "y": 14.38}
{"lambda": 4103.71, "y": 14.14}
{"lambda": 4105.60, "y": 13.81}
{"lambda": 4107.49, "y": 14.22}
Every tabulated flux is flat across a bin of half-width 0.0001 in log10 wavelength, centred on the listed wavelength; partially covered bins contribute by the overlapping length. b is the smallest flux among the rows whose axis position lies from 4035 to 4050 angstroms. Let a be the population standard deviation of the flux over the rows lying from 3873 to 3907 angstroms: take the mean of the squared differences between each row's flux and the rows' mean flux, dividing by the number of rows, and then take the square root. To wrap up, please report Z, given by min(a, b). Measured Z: 0.91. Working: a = 0.91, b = 12.09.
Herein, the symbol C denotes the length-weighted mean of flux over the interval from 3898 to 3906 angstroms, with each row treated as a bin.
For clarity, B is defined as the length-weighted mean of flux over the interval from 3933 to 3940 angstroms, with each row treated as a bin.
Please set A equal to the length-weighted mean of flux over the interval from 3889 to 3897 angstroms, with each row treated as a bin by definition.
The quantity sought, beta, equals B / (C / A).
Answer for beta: 12.4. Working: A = 14.4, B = 12.2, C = 14.2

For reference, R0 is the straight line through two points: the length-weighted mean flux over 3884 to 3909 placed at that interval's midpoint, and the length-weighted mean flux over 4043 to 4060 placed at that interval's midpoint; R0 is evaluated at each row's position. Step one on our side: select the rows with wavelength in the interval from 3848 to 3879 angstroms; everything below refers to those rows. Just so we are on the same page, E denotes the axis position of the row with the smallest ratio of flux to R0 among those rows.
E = 3854.58 angstroms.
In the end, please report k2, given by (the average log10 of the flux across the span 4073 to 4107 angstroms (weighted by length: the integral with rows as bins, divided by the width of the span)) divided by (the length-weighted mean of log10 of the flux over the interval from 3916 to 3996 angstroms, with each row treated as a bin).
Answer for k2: 1.02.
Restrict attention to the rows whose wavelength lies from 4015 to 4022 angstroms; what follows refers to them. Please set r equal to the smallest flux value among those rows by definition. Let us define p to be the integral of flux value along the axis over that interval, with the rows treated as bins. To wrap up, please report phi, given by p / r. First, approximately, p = 89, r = 12.23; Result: 7.3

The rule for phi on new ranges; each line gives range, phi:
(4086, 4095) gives 9.2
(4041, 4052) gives 11.5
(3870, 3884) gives 16.3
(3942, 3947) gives 5.7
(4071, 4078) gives 7.3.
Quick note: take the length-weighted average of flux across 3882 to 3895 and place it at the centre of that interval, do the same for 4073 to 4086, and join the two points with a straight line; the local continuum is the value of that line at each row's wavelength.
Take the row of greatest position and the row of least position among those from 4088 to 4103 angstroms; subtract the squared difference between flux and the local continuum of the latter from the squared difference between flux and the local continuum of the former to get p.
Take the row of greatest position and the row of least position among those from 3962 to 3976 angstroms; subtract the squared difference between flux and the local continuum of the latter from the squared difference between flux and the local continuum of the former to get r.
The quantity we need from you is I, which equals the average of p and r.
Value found 1.3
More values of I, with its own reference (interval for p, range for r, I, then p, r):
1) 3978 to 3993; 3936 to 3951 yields -4.2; -1.1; -7.4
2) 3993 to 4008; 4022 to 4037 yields -2.6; -1.7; -3.5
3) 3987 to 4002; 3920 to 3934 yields 4.2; 5.5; 2.9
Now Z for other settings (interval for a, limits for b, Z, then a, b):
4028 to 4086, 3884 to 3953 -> 0.70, 0.70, 10.8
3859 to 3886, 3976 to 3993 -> 1.57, 1.57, 12.82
